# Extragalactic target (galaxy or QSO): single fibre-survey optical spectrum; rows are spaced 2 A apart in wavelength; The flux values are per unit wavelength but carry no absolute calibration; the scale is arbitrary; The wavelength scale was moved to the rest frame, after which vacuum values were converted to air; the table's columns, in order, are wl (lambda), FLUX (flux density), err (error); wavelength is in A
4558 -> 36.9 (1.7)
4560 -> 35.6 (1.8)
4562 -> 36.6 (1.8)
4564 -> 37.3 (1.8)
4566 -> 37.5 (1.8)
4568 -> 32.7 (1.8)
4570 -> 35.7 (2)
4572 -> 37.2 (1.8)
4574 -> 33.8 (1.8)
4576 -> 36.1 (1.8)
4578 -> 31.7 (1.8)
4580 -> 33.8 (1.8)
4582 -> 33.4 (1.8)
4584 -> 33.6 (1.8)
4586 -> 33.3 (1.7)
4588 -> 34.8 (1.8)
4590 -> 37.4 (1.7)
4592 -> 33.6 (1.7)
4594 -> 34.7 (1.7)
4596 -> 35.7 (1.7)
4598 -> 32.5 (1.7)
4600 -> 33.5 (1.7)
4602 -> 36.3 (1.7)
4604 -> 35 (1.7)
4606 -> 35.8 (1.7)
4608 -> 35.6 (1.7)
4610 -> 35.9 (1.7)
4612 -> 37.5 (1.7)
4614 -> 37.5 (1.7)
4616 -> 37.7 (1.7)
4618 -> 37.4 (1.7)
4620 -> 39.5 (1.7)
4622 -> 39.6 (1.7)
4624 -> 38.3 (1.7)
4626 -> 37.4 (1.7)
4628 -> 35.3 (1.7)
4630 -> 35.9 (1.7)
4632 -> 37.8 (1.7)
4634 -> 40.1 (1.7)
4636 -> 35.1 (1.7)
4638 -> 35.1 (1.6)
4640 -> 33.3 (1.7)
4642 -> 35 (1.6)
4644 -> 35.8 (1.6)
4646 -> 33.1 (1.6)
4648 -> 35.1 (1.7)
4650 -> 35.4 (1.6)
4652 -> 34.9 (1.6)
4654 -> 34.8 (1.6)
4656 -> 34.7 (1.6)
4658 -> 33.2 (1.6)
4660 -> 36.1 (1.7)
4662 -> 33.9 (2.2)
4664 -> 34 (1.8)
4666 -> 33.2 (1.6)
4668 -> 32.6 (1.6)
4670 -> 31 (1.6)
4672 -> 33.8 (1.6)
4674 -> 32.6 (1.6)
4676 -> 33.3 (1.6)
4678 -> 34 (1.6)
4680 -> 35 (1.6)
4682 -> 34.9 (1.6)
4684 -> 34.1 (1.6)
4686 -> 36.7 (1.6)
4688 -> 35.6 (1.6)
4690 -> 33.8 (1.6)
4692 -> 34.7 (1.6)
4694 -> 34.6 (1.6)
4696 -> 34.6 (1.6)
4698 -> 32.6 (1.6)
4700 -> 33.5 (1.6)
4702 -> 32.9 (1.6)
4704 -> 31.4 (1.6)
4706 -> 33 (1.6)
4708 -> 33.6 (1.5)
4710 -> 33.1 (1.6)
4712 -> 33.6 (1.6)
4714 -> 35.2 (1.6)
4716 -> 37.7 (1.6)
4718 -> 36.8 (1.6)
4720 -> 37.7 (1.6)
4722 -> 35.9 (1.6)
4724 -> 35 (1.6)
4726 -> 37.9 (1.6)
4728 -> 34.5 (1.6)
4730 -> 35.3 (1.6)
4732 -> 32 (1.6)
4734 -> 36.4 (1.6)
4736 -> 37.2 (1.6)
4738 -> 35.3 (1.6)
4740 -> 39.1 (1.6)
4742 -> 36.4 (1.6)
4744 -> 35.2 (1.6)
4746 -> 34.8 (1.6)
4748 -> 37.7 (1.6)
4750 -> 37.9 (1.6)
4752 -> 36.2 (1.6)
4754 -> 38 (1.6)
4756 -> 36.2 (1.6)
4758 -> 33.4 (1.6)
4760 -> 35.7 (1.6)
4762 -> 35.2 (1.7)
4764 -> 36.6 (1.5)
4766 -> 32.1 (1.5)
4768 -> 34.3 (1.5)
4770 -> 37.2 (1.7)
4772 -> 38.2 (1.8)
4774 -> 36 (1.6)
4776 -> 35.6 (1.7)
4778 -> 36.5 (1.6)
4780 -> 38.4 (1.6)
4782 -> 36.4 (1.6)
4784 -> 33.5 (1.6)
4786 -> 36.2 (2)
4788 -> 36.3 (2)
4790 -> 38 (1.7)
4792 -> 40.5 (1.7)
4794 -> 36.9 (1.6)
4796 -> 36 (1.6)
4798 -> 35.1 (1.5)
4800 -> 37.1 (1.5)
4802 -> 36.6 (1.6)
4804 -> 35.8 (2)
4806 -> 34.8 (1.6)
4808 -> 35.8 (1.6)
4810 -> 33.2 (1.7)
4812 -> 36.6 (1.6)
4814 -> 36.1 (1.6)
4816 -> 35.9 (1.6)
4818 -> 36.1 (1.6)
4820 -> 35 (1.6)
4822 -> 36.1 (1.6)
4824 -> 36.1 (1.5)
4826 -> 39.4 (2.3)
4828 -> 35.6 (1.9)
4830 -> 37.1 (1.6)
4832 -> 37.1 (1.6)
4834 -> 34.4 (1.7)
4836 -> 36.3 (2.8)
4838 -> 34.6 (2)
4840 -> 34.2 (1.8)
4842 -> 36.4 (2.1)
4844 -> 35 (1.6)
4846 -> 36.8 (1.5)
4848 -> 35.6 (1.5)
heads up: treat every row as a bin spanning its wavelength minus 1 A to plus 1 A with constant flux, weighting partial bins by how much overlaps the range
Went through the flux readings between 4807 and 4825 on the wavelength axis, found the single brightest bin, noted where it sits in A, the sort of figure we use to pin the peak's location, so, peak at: 4812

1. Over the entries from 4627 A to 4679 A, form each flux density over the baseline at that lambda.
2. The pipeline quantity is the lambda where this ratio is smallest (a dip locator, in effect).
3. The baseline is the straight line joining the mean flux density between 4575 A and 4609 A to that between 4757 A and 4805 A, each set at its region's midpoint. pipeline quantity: 4670 A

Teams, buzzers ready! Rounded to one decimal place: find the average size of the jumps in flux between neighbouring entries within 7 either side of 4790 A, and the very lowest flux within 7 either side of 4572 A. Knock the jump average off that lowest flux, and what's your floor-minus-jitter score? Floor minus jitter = 29.8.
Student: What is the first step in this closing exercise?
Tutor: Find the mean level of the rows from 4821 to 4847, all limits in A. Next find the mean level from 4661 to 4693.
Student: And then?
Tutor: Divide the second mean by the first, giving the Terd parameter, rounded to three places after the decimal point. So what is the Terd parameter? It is 0.941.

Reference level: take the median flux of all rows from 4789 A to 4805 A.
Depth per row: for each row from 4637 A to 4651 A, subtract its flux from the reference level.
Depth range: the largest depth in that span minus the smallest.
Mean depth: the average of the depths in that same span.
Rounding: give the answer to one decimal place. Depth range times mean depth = 5.6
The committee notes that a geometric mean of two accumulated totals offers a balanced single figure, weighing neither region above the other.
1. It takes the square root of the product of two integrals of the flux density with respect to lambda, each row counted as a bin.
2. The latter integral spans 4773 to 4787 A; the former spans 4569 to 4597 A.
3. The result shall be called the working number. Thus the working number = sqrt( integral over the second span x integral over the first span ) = 700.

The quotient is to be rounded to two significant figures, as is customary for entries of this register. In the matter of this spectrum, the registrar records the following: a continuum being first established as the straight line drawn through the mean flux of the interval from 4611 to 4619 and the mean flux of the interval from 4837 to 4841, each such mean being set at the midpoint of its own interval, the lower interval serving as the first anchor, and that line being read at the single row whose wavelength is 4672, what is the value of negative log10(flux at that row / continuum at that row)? 0.036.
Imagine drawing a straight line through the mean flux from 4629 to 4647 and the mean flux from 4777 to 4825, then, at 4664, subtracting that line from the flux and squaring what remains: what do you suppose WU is 3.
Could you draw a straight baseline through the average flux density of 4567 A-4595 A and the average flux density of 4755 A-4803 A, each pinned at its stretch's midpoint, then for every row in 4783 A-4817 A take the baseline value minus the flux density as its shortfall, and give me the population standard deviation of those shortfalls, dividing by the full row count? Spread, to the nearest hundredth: 1.61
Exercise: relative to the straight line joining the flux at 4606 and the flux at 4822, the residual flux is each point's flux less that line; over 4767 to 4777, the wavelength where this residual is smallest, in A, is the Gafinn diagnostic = 4768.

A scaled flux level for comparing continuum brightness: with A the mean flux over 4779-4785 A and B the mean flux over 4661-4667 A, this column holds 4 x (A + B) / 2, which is 140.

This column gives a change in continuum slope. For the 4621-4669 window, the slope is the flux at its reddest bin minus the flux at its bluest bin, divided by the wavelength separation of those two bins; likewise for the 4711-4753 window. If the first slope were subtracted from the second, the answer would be 0.22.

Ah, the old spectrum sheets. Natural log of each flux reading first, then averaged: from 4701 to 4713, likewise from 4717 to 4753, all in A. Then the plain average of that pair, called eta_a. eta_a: 3.54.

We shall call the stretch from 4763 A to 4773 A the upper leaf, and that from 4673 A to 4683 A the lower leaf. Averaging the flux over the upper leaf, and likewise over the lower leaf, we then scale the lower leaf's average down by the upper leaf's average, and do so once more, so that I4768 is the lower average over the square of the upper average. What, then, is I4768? 0.0267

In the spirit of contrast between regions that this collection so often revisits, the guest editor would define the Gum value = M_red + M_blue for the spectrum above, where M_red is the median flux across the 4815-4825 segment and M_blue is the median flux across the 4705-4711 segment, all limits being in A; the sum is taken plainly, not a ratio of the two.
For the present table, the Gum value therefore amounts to 69.2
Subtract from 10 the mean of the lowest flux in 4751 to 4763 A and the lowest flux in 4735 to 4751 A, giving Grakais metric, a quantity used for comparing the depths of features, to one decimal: -24.1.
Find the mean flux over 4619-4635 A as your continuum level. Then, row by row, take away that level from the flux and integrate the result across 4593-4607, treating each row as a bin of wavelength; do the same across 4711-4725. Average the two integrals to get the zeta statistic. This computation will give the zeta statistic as -36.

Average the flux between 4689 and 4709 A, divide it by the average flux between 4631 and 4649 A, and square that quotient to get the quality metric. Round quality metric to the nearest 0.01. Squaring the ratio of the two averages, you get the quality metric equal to 0.88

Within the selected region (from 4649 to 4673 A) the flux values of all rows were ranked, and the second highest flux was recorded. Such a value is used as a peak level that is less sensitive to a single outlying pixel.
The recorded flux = 35.4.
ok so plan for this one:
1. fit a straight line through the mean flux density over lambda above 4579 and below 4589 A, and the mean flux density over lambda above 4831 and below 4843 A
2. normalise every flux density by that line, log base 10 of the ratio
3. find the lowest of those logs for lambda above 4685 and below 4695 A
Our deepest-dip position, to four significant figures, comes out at 4690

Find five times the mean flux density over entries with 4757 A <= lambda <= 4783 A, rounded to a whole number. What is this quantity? 179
